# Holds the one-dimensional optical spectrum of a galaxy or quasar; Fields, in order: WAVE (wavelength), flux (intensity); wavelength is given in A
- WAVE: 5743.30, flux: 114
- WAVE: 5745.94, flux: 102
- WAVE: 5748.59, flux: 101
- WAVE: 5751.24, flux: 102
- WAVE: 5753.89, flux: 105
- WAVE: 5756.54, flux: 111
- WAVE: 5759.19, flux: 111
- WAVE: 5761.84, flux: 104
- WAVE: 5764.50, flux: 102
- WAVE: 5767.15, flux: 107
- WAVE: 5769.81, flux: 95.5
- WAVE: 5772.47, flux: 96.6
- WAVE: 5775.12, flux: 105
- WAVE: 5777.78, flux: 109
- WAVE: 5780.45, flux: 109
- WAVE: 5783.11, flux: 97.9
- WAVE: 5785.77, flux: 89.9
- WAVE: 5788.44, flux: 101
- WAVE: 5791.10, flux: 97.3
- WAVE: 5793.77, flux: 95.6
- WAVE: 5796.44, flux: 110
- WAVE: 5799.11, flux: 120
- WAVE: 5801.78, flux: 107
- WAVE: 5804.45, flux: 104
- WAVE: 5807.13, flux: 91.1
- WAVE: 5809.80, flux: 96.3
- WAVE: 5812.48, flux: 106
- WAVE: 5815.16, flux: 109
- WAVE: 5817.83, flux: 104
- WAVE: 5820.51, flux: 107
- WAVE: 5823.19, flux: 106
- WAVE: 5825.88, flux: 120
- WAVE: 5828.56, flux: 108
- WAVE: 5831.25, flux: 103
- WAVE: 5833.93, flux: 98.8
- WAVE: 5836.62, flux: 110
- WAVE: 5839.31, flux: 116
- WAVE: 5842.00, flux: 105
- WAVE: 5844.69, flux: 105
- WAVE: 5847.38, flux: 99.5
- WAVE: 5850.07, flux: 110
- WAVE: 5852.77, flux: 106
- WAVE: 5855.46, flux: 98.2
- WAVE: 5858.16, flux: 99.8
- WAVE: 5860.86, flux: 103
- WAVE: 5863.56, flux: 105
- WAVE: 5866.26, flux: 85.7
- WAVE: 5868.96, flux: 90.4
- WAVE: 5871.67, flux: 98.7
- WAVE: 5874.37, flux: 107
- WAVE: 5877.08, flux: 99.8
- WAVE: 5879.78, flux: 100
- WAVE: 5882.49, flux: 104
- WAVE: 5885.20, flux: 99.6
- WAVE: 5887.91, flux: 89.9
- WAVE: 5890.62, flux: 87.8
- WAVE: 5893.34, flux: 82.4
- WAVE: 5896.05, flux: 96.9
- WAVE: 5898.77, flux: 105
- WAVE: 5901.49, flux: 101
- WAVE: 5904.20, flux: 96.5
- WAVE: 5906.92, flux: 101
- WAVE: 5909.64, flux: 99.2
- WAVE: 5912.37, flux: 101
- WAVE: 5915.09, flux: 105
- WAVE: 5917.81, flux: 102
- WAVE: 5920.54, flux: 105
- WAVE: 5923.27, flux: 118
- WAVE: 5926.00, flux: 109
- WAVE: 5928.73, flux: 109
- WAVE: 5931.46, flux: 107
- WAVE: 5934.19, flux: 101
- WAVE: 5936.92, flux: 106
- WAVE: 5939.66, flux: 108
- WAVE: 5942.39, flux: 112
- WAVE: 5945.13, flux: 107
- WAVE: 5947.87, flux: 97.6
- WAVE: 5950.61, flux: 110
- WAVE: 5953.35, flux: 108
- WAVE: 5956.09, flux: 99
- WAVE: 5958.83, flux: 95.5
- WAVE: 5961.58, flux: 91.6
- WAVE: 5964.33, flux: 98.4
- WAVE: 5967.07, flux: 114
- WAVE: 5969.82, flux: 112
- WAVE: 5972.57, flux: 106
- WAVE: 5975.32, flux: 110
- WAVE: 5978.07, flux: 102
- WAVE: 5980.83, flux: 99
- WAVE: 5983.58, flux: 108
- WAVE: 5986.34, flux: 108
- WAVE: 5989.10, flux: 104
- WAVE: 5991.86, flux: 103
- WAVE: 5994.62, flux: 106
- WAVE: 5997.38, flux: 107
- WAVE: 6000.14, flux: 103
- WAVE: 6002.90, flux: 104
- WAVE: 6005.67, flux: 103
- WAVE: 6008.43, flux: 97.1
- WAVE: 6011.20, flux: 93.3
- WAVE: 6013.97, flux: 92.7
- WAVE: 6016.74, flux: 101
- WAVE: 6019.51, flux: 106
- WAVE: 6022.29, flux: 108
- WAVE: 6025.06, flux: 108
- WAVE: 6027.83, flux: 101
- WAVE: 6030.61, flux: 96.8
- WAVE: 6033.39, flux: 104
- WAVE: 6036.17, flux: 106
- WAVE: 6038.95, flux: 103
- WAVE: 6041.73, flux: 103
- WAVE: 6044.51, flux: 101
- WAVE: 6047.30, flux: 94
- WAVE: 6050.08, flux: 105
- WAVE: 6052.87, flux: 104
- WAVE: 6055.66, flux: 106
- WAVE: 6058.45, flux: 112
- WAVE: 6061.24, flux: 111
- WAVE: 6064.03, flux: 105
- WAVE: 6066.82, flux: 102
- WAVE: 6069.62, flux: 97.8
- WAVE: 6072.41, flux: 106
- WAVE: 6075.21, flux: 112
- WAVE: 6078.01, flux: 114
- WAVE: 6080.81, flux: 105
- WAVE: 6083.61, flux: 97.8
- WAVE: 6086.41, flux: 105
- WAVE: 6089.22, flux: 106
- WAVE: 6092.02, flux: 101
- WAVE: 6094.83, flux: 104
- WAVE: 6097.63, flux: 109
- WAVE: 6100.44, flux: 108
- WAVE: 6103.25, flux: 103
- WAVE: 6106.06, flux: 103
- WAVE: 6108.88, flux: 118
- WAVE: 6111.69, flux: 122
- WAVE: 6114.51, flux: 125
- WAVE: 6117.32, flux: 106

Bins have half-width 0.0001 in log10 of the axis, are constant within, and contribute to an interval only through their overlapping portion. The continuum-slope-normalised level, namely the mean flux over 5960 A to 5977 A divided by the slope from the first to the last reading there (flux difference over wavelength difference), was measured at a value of 79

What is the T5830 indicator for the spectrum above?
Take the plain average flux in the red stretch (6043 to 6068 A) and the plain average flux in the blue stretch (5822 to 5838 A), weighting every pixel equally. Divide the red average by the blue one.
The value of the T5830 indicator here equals 0.97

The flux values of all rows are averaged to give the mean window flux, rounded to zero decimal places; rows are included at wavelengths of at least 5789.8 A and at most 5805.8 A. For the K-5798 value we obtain 106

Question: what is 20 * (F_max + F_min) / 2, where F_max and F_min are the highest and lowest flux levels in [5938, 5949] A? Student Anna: 2096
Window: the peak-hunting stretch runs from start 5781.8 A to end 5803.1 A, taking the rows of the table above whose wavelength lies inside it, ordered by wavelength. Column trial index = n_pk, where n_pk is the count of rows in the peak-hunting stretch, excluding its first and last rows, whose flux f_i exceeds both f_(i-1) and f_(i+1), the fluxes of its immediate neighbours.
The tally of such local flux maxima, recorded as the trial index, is 2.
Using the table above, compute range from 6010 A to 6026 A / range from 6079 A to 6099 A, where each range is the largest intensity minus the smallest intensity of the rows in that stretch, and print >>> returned 1.4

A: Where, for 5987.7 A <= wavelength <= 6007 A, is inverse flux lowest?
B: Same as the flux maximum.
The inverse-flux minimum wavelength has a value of 5997.38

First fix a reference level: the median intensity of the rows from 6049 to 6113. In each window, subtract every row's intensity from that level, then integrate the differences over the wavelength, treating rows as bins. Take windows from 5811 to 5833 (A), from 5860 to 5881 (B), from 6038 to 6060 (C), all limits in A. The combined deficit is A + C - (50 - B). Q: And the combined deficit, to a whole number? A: 58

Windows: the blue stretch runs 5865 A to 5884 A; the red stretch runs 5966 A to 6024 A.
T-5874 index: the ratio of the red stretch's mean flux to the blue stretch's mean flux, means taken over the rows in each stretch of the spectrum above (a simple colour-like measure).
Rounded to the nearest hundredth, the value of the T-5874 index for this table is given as 1.06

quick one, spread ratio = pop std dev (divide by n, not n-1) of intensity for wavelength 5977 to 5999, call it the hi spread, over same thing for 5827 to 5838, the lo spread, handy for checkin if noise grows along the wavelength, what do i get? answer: 0.7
